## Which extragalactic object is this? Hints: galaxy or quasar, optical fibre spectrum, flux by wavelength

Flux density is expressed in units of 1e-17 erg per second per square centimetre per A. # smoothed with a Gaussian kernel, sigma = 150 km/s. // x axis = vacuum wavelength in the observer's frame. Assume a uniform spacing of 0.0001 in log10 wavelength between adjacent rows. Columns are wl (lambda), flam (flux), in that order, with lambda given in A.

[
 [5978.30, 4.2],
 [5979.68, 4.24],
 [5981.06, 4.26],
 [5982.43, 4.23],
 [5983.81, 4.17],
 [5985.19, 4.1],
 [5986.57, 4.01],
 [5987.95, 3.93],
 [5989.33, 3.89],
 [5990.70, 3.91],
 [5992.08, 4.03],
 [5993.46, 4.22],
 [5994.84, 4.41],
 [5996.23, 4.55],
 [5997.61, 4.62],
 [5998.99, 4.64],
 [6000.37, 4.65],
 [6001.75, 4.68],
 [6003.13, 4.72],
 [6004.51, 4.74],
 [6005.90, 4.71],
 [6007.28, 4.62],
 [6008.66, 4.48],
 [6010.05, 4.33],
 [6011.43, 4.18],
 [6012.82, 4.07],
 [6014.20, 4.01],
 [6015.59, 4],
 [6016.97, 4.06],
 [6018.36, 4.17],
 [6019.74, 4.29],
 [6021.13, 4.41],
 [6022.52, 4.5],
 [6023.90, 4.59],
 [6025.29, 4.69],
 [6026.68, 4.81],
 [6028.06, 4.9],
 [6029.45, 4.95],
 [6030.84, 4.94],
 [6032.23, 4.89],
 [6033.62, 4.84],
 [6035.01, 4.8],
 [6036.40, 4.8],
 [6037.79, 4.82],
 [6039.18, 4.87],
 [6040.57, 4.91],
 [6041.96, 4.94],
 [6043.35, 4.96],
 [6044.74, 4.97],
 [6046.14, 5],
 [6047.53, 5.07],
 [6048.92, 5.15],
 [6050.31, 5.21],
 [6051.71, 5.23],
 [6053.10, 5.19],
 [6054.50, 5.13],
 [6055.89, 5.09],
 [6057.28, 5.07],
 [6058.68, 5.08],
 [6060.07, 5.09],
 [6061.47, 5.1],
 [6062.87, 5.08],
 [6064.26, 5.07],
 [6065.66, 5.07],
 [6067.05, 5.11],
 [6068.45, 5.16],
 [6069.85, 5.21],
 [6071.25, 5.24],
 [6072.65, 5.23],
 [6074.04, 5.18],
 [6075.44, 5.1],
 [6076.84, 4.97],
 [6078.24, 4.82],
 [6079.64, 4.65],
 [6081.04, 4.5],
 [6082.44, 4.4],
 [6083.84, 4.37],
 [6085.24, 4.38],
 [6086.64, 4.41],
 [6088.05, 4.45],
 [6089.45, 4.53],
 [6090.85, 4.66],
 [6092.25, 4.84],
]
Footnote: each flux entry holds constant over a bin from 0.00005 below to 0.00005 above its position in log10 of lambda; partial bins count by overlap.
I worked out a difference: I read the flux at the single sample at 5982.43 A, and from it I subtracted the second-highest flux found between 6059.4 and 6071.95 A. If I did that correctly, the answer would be -1.0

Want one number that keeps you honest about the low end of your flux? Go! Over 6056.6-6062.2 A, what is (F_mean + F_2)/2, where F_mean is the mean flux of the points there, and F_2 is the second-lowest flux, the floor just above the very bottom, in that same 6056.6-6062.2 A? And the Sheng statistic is 5.1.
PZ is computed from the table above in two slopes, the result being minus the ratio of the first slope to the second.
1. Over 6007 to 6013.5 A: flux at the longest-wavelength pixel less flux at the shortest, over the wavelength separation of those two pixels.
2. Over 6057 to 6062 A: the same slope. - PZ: 14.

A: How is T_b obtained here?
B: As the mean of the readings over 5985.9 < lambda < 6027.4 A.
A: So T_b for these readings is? 4.4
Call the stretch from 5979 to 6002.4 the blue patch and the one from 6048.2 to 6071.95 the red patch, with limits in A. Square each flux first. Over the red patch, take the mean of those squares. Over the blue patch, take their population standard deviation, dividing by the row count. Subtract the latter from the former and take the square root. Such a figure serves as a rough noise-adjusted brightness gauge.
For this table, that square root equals 4.90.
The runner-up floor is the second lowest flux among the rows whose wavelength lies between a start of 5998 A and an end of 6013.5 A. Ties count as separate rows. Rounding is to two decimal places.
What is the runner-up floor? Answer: 4.18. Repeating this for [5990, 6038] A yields 4.00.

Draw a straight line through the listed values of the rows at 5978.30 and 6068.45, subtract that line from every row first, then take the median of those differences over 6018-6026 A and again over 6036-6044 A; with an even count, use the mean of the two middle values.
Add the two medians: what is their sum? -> -0.17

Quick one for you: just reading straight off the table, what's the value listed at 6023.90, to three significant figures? 4.59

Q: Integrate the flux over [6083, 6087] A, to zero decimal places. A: 18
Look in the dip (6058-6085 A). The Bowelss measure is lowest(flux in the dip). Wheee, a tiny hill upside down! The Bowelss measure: 4.37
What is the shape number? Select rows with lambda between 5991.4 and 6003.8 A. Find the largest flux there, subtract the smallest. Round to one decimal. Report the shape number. 0.7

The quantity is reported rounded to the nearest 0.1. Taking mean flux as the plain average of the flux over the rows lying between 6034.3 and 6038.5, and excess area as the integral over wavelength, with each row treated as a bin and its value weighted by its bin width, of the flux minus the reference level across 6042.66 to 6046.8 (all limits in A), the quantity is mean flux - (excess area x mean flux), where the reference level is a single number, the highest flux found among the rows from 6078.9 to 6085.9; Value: -1.7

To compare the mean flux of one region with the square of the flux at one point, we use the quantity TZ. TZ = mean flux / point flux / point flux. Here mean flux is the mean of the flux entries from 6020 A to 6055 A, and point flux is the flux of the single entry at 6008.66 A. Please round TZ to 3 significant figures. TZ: 0.244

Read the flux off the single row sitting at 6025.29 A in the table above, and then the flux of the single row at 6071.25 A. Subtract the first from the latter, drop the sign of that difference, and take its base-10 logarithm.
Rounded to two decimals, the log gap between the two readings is -0.26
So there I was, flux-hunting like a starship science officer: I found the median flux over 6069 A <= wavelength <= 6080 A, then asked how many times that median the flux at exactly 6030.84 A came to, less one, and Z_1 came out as -0.039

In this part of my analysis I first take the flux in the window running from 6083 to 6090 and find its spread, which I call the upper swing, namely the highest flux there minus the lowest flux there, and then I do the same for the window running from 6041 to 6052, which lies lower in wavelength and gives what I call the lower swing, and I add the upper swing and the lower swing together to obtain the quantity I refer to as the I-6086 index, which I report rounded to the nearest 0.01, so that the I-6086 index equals 0.45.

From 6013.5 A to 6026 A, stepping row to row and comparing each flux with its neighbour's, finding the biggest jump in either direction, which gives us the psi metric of 0.12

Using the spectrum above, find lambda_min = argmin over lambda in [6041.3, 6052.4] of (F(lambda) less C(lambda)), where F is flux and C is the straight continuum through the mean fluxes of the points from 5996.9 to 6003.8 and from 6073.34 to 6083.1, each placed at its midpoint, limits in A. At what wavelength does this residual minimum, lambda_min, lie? 6041.96 A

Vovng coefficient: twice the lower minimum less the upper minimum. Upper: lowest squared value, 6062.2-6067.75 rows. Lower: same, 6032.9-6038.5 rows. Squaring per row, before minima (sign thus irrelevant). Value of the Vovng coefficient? 20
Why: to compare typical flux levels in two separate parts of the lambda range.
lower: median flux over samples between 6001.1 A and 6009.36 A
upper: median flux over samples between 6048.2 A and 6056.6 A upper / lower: 1.10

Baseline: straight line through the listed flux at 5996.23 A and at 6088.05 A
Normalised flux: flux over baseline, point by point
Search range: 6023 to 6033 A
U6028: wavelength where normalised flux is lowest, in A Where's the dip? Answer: 6023.90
